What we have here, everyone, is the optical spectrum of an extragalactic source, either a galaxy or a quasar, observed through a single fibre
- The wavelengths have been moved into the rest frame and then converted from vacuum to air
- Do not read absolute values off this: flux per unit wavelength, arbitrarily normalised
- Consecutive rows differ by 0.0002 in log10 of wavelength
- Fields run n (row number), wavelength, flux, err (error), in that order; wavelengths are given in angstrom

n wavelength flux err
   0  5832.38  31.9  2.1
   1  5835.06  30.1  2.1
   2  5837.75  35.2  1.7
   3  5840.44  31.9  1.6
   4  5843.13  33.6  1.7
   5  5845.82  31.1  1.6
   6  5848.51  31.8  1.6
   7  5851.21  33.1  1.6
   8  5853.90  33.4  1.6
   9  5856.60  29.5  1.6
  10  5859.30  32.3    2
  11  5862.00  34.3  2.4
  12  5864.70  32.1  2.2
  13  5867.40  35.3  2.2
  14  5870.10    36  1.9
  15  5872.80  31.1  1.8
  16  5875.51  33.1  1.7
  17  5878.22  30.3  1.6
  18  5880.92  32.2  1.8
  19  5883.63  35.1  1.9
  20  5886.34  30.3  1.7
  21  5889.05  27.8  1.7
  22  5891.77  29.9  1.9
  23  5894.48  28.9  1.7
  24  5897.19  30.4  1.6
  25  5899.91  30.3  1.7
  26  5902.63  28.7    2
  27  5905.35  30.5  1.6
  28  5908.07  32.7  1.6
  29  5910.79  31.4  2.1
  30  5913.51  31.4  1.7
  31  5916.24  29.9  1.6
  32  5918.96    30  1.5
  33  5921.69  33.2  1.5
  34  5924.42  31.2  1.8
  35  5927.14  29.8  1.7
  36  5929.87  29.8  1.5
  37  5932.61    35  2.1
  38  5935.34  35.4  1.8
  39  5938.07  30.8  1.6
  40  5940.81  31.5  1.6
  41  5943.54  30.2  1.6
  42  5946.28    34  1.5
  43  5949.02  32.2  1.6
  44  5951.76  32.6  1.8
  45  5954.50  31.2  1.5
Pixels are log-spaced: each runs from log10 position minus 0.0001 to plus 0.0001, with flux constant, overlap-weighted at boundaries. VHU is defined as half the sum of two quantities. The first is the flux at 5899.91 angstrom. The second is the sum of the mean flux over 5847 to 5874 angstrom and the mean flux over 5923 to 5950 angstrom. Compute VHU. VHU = 47.59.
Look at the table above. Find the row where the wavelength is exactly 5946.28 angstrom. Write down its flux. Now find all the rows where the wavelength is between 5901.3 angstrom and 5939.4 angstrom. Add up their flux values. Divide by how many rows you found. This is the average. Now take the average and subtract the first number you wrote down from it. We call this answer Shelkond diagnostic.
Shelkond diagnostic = -2.6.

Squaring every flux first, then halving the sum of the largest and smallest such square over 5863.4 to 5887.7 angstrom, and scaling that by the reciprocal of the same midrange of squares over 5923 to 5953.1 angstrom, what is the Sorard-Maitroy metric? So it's 1.03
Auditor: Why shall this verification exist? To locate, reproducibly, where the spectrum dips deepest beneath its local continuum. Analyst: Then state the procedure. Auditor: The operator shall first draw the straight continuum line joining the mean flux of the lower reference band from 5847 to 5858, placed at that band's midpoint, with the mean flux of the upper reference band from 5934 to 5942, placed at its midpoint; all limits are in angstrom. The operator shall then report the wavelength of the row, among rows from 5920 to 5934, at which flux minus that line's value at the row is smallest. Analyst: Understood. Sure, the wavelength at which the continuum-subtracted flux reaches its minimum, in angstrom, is 5929.87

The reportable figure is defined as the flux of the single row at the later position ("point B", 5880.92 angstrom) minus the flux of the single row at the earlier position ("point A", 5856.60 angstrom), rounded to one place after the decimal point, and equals 2.7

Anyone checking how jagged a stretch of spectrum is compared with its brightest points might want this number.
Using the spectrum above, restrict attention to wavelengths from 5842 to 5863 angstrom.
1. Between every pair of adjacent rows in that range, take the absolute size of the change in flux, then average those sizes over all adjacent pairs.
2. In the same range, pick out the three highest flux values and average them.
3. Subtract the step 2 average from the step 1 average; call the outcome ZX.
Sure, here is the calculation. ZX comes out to -31.8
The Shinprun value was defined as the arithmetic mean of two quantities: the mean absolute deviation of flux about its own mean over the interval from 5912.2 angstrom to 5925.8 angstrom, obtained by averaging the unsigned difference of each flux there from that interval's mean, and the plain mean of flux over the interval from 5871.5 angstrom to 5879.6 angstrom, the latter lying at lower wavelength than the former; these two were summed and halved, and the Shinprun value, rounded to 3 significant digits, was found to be 16.2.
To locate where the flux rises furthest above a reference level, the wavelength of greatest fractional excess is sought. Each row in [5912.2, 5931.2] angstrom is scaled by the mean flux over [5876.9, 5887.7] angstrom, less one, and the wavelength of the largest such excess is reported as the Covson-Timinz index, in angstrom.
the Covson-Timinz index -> 5921.69 angstrom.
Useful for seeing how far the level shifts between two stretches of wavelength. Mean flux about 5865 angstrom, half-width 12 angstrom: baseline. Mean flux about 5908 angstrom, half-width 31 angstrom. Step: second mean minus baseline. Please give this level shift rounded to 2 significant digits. -1.9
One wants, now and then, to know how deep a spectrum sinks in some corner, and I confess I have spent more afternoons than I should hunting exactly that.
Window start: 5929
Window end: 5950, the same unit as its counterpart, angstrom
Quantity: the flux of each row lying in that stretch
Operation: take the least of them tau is 29.8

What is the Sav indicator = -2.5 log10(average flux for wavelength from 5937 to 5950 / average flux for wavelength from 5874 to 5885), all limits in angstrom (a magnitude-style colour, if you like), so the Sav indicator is 0.03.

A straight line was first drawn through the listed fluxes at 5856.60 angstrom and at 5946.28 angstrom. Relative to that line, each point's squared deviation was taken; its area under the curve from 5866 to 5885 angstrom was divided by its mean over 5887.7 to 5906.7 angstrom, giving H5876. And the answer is 50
